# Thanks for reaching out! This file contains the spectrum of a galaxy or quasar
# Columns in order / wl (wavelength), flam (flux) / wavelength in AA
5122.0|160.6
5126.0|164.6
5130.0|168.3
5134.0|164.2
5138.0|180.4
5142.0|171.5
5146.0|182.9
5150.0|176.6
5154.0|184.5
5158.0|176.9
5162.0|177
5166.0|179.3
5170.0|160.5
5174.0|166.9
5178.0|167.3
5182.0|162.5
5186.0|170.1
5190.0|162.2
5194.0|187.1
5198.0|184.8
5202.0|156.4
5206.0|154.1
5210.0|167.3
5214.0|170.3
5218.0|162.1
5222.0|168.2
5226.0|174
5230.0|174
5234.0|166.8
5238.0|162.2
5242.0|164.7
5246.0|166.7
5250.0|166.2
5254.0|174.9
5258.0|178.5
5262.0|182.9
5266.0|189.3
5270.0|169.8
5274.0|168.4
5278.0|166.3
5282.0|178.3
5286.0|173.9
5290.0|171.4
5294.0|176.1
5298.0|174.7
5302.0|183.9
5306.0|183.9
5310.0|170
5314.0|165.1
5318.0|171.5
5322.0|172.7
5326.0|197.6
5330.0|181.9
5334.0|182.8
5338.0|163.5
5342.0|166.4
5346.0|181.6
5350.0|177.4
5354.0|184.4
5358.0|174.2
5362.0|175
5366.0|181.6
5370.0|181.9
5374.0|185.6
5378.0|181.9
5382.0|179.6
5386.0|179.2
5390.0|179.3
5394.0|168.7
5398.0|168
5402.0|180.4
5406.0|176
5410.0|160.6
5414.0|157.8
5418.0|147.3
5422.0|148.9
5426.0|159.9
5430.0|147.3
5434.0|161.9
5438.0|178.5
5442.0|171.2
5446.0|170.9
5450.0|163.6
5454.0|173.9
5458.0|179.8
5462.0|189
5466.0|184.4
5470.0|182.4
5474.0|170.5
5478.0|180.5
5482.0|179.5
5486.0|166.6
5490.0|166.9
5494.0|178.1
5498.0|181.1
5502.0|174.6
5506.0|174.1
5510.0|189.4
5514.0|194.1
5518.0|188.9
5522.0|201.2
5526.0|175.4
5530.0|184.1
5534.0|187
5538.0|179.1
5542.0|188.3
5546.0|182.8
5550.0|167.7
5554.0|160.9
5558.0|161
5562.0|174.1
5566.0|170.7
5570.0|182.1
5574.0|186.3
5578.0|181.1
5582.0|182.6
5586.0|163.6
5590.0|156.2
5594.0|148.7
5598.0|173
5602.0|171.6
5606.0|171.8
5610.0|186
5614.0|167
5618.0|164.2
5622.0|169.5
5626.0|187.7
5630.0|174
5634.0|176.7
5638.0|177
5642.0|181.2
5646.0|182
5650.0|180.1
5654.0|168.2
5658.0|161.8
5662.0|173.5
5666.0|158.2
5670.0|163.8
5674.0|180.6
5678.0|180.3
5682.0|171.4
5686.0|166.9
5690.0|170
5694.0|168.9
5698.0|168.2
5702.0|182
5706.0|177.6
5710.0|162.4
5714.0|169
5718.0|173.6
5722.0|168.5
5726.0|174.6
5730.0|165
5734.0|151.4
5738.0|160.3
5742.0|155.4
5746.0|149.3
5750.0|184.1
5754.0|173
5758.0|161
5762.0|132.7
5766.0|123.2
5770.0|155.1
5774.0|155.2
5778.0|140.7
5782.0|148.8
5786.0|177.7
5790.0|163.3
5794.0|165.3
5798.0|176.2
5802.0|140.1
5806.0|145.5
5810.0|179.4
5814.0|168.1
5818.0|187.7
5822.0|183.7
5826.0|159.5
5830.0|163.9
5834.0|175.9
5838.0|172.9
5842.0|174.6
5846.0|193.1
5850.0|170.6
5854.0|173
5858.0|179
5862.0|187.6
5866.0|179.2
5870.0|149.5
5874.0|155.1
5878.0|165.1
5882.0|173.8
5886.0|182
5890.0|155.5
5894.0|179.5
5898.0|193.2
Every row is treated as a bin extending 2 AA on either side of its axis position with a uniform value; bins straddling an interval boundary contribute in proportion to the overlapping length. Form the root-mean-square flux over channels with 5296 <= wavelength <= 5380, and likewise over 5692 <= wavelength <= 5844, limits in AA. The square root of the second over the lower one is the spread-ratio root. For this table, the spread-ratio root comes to 0.96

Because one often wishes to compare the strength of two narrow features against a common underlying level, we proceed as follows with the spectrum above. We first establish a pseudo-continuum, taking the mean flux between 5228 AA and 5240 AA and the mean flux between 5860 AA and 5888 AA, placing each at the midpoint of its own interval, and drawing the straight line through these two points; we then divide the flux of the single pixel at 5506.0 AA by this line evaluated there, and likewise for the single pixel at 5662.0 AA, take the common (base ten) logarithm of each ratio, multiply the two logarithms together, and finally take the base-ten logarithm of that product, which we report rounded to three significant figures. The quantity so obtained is -3.86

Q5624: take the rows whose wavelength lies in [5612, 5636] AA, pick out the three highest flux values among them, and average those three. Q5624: 179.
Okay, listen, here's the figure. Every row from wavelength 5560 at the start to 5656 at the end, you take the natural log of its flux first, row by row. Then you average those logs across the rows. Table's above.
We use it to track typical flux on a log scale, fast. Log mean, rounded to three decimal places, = 5.157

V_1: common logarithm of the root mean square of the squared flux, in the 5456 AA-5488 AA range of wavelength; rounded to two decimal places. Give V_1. 4.51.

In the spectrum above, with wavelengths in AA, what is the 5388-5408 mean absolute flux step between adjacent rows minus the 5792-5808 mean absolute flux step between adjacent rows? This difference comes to -10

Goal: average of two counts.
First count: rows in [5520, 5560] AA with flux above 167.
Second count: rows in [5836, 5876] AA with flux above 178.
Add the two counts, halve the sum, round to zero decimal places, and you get 6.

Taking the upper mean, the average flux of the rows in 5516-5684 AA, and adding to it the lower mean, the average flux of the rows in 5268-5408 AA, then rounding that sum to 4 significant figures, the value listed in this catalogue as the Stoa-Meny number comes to 351.2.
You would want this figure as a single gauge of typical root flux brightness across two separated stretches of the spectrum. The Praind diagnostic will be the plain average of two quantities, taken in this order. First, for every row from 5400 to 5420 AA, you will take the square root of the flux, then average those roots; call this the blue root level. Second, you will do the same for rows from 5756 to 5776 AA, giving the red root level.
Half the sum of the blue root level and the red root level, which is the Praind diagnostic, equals 12.4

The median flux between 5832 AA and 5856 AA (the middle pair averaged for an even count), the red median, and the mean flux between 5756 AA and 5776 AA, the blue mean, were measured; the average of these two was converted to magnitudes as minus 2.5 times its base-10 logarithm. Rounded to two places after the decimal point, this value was -5.51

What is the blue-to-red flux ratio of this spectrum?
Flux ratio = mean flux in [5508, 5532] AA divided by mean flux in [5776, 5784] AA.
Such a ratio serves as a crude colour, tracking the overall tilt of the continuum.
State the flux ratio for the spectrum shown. 1.30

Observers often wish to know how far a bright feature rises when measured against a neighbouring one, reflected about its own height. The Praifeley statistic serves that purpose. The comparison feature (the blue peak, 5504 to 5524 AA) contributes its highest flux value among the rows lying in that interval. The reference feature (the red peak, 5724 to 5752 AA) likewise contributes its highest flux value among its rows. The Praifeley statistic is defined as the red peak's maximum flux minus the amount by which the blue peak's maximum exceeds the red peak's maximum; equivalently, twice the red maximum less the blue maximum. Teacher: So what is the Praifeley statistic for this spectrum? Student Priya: 167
